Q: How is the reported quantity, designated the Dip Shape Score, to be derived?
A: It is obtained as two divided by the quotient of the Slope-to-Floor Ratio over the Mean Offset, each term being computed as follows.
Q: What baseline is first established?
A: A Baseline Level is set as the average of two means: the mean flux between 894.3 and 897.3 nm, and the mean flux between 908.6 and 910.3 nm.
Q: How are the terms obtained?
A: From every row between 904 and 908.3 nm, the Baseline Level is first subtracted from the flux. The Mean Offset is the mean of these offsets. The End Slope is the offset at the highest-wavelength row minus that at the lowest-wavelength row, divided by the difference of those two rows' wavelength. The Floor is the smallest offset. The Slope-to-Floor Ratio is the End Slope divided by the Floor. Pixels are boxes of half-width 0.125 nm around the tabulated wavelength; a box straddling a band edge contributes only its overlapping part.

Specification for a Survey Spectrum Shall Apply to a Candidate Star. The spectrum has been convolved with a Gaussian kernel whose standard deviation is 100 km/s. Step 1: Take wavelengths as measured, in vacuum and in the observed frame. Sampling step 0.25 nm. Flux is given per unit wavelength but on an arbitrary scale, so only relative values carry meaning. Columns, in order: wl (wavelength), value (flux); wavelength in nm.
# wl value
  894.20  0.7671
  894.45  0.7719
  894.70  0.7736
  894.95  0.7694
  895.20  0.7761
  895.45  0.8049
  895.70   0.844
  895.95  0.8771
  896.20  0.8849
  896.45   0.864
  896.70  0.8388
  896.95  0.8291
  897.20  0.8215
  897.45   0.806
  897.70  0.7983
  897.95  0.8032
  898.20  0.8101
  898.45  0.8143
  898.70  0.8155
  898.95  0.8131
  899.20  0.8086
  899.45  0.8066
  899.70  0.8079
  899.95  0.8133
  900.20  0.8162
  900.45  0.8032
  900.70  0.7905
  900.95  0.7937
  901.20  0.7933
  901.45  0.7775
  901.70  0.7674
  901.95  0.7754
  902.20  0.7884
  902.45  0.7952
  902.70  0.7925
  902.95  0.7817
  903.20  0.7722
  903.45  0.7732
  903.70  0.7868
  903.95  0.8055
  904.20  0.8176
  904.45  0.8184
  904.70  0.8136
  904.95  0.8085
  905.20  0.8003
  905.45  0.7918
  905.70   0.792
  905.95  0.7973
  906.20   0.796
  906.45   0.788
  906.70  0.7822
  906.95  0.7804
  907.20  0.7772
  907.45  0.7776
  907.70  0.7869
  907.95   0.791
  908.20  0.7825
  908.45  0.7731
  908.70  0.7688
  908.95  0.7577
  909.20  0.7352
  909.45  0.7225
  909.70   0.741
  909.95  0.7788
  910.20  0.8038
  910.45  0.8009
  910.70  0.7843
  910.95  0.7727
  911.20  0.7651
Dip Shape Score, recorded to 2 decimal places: 0.01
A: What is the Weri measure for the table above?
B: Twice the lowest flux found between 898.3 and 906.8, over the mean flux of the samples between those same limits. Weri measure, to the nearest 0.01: 1.93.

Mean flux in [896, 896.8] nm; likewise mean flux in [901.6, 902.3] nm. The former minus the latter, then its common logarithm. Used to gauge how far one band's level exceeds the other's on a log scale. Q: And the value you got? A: -1.1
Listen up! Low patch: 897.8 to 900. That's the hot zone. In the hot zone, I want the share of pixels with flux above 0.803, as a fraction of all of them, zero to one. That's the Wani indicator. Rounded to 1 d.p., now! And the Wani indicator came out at 1.0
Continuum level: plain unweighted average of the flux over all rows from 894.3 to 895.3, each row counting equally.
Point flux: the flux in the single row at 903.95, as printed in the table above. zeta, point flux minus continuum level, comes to 0.033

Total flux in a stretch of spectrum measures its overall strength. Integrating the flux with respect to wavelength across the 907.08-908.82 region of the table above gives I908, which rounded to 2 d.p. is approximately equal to 1.36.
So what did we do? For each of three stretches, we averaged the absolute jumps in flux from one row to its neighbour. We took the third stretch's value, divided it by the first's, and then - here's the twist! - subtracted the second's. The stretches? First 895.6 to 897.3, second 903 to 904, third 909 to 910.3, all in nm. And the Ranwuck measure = 1.3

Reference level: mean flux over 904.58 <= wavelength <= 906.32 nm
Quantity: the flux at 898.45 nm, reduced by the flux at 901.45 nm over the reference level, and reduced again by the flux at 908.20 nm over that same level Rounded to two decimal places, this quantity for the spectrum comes -1.14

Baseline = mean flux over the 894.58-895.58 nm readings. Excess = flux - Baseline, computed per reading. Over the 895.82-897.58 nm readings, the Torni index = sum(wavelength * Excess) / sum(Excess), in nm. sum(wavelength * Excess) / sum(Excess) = 896.49 nm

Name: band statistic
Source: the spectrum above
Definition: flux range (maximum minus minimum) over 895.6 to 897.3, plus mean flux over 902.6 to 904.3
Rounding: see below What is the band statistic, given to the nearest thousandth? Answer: 0.853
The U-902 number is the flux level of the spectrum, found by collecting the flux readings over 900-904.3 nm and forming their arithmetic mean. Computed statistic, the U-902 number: 0.790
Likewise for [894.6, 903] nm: 0.808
